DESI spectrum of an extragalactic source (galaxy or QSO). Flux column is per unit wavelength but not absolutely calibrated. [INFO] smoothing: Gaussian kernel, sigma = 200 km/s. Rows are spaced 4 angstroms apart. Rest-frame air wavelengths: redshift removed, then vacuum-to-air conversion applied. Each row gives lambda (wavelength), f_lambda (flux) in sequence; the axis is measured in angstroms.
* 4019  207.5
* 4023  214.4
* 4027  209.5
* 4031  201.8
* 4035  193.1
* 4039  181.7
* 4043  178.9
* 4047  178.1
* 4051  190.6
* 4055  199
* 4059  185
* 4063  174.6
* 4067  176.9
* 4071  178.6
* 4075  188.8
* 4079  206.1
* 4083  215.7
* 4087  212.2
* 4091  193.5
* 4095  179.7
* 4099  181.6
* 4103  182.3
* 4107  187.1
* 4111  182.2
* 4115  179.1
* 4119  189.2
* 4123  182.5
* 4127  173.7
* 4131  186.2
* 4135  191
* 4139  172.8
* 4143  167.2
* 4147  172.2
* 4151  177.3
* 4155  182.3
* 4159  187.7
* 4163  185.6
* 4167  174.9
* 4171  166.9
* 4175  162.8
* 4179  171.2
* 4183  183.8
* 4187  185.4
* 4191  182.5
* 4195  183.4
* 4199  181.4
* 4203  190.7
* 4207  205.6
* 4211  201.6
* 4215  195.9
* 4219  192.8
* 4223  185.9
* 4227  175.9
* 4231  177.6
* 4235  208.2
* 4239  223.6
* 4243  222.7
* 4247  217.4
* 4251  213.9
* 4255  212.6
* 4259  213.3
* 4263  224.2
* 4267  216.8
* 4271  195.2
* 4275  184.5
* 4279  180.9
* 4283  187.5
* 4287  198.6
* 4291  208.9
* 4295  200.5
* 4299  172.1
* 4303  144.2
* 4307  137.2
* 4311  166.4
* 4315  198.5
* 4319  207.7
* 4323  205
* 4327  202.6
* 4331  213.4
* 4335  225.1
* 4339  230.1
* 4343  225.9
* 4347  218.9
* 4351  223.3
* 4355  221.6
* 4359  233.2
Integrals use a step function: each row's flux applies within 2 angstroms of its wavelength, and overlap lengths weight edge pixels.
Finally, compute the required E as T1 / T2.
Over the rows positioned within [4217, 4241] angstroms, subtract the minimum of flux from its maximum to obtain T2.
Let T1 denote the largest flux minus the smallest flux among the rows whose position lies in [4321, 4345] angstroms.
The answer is 0.58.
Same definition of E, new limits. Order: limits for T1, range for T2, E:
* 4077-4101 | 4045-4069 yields 1.48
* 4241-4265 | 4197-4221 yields 0.48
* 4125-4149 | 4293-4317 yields 0.38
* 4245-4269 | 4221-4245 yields 0.24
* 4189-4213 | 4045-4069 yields 0.99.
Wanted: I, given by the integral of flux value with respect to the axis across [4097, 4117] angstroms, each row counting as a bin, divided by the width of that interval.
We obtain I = 182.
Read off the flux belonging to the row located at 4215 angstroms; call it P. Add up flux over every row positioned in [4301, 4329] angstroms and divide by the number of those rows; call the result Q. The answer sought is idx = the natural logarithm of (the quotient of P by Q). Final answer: 0.08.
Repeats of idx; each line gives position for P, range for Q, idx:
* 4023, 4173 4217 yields 0.14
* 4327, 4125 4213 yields 0.11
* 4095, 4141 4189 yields 0.02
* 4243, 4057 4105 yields 0.16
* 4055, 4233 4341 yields -0.01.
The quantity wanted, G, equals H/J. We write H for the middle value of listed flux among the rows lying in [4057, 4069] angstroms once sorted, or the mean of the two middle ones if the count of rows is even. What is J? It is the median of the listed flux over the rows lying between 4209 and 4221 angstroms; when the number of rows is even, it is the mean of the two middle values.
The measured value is 0.90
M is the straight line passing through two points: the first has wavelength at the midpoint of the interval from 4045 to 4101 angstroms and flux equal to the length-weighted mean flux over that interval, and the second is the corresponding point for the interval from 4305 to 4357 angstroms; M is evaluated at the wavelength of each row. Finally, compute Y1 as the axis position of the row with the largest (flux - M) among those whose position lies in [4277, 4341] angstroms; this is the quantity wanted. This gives 4339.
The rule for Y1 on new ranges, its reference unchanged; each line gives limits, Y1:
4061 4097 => 4083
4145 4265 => 4239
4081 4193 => 4083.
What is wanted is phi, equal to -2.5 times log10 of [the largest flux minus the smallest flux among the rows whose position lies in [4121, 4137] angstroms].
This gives -3.1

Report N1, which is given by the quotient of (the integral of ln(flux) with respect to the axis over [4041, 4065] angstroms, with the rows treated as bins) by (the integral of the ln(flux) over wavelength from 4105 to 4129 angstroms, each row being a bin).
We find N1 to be 1.00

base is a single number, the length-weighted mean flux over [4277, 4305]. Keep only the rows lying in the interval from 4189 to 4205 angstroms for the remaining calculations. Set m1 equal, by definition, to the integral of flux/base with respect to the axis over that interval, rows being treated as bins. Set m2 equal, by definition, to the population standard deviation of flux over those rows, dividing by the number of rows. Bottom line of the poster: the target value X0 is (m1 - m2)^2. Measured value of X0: 152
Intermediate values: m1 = 16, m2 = 4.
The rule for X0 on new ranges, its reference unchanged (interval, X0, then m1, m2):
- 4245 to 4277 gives 580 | 36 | 12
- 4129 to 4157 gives 369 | 27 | 8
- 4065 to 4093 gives 230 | 30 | 15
